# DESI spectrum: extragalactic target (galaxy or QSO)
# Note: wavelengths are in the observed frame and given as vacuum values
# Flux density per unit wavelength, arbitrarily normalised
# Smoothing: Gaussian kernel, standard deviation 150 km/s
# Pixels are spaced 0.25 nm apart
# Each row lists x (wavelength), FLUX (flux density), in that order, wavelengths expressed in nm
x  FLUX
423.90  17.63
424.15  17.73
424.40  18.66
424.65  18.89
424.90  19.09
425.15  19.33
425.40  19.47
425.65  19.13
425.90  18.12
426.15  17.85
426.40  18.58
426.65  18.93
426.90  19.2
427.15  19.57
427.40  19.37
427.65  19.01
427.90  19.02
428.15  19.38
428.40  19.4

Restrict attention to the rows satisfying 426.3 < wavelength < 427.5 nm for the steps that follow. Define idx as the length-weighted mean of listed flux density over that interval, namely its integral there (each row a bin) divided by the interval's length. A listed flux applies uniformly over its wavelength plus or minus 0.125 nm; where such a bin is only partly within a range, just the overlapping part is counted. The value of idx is 19.1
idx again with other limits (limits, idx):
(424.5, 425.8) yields 19.2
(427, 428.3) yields 19.3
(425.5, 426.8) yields 18.6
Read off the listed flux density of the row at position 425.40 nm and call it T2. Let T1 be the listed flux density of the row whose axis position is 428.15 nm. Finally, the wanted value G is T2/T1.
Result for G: 1.00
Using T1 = 19.38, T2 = 19.47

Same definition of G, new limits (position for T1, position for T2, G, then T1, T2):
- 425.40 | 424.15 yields 0.91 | 19.47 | 17.73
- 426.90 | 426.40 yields 0.97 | 19.2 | 18.58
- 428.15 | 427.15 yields 1.01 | 19.38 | 19.57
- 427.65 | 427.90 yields 1.00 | 19.01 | 19.02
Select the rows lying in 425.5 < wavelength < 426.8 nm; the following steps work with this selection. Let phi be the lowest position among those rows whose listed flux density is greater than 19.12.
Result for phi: 425.65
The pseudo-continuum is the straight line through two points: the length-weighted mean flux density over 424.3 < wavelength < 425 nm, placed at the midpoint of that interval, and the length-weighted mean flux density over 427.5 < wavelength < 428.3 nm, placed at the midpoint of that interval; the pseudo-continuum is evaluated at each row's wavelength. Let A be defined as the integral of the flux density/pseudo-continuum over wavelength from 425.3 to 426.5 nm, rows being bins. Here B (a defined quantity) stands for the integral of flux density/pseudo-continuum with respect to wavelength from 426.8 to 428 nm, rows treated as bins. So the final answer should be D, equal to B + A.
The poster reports 2.38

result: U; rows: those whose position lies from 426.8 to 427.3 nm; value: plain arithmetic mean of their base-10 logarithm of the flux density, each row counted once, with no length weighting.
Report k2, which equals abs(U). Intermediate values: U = 1.29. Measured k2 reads 1.29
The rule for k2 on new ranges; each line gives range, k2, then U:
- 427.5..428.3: 1.28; 1.28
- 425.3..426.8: 1.27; 1.27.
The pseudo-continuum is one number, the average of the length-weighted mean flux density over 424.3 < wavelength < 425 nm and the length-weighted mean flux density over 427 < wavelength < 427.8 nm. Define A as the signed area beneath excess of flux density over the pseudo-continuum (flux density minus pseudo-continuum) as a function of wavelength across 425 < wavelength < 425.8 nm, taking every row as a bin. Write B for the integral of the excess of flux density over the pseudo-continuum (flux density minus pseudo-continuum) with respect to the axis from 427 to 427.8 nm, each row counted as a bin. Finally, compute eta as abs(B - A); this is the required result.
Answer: 0.03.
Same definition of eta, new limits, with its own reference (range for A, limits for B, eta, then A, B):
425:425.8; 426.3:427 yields 0.27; 0.1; -0.13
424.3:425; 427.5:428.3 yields 0.20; -0.1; 0.05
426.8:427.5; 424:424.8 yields 0.74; 0.2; -0.54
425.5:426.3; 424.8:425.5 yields 0.69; -0.5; 0.14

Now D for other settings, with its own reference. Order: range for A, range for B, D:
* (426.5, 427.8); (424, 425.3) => 2.60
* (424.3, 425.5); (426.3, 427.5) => 2.42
